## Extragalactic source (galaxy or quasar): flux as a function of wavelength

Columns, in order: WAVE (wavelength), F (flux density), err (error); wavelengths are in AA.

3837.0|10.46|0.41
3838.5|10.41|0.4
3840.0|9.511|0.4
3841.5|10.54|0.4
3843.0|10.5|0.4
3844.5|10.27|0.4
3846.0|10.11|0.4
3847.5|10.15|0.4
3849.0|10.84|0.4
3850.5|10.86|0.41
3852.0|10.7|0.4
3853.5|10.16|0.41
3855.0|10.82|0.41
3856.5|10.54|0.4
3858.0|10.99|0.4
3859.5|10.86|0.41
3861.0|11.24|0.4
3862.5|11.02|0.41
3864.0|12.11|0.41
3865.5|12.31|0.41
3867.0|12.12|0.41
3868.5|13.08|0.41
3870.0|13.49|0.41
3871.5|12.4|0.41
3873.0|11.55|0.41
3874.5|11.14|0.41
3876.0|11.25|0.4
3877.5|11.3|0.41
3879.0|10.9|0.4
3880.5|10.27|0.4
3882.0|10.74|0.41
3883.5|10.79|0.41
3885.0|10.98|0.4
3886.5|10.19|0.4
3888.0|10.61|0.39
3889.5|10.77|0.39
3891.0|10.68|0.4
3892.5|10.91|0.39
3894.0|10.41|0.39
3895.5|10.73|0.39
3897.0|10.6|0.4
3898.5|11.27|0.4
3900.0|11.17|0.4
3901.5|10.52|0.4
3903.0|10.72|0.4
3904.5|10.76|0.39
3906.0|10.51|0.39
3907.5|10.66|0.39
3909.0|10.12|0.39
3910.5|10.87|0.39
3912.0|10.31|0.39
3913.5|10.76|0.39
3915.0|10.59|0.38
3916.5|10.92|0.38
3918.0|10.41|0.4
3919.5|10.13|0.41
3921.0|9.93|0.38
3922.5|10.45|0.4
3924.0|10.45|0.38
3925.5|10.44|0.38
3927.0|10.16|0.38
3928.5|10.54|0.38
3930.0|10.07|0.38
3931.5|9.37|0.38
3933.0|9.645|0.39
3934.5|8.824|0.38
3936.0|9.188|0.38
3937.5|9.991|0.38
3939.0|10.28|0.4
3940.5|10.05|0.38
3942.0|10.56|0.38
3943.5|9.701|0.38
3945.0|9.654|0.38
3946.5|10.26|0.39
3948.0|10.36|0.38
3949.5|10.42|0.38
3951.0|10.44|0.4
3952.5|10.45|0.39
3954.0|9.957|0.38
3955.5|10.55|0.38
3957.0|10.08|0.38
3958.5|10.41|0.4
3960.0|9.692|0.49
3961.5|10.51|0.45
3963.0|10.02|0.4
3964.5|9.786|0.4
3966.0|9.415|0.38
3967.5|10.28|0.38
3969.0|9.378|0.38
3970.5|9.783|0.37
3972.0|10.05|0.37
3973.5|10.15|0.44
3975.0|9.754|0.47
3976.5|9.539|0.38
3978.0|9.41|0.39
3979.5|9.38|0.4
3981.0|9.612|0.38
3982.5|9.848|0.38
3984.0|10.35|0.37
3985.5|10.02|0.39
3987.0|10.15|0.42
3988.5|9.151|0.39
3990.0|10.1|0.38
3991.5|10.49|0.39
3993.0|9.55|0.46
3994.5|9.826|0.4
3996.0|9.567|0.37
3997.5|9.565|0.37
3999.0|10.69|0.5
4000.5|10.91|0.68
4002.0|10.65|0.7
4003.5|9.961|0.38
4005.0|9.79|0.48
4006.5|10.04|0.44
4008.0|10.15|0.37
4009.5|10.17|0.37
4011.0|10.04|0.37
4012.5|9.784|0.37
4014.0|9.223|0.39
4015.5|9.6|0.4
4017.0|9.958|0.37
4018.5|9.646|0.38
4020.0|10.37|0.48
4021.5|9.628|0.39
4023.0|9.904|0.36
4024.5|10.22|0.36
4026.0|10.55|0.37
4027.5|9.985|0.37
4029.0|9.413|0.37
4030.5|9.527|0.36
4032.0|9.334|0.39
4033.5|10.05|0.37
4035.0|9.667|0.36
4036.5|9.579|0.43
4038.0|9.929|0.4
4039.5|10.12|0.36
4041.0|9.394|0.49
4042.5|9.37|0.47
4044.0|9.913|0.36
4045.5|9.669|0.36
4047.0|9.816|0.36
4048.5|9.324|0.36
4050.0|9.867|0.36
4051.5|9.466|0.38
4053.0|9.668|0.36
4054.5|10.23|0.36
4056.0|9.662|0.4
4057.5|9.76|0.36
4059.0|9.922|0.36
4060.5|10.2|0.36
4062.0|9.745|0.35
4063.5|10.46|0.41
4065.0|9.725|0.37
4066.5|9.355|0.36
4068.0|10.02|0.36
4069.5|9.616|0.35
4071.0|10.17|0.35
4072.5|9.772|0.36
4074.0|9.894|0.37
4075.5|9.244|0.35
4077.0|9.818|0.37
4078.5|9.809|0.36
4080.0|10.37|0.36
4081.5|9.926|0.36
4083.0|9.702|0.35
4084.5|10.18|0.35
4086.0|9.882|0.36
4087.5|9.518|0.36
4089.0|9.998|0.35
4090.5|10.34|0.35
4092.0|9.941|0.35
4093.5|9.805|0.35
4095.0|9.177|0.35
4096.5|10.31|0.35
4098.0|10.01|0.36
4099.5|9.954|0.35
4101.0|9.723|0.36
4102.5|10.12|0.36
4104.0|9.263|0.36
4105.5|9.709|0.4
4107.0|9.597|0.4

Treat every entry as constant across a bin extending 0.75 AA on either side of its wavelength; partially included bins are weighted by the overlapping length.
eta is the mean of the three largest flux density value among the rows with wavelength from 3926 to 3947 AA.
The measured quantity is 10.5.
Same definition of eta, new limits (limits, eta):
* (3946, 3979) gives 10.5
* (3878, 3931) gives 11.1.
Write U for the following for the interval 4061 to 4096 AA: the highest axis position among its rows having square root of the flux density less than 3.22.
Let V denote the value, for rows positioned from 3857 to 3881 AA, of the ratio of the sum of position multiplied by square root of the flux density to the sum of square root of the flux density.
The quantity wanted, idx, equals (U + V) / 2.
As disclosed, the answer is 3982.1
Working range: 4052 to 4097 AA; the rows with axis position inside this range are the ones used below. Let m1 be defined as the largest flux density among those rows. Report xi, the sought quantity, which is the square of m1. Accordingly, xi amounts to 109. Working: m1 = 10.46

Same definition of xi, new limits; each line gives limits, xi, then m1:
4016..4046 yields 111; 10.55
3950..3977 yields 111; 10.55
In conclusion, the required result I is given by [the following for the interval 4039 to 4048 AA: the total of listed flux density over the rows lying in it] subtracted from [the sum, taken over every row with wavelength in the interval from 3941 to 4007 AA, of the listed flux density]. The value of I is 382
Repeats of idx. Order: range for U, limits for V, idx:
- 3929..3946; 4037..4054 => 3995.2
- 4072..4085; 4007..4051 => 4056.7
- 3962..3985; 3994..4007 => 3992.3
